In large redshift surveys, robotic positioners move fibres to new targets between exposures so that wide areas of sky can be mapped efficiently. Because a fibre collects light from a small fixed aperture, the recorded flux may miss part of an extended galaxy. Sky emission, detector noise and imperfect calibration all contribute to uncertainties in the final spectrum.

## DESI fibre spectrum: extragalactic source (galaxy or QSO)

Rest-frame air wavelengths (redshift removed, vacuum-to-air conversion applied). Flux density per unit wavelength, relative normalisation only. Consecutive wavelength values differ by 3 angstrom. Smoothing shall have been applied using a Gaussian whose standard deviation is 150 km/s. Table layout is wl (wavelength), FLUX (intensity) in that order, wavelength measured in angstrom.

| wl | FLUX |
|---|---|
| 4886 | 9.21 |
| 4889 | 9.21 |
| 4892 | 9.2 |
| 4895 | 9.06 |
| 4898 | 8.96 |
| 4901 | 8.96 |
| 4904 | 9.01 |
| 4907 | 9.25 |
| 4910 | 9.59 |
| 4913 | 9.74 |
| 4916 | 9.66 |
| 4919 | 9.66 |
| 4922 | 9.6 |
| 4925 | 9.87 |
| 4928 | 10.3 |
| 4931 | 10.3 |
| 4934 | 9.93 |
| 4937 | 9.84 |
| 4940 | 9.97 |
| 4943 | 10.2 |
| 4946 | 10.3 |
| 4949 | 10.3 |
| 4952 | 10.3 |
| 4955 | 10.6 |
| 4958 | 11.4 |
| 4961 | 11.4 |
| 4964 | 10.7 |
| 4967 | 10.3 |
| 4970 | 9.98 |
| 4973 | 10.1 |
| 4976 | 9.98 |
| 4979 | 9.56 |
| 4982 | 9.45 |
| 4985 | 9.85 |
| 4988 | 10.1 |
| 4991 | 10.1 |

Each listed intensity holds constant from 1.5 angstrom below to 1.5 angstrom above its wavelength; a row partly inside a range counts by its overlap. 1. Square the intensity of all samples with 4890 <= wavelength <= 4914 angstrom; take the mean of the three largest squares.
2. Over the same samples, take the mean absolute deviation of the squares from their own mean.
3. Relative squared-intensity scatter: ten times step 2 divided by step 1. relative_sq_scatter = 0.47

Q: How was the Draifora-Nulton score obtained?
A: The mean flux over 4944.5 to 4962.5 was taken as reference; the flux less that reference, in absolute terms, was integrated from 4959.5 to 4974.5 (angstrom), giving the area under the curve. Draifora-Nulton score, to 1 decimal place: 7.4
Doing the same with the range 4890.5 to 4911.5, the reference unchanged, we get 33.0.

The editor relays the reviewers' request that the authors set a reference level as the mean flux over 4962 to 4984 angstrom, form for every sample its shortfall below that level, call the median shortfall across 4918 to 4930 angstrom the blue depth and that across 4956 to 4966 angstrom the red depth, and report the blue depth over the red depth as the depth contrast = -0.2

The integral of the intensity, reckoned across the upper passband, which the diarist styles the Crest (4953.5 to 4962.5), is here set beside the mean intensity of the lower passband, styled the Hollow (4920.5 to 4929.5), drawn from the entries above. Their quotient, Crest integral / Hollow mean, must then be 10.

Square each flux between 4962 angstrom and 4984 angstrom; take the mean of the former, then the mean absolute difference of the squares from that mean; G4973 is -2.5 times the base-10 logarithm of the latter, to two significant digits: -2.0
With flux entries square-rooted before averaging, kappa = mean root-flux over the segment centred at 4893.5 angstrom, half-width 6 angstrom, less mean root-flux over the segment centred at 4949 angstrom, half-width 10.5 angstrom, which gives -0.21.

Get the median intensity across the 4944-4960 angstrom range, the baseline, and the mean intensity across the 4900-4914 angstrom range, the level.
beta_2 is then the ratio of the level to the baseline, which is 0.90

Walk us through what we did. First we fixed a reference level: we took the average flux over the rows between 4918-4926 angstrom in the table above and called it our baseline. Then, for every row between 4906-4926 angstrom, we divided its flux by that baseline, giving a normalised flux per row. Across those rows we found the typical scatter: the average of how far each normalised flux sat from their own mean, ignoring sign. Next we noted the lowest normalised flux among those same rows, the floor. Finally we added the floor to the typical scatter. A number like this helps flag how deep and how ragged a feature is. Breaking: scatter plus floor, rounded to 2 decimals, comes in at 0.97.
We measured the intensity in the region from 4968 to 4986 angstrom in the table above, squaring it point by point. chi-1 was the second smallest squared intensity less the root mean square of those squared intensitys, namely -5.2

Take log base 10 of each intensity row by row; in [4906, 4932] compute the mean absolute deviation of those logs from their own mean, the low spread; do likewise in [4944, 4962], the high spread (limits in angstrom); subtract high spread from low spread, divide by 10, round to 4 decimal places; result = -0.0007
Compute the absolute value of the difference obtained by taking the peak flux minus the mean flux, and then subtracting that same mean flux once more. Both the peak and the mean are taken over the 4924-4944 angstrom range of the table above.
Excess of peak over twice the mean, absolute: 9.82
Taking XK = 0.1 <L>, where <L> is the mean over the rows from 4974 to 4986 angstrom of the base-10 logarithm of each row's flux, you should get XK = 0.099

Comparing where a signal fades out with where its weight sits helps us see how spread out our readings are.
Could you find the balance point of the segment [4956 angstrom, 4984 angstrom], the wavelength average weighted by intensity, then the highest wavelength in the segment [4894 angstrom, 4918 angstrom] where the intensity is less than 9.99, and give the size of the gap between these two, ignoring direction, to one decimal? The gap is 53.5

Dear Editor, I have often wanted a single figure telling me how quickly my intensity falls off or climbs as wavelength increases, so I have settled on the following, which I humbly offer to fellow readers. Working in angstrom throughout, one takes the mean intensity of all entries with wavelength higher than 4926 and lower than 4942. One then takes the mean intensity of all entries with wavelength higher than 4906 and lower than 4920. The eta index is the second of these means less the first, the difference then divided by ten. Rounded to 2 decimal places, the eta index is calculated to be -0.05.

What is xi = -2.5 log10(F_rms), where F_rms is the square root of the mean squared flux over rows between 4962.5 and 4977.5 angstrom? -2.52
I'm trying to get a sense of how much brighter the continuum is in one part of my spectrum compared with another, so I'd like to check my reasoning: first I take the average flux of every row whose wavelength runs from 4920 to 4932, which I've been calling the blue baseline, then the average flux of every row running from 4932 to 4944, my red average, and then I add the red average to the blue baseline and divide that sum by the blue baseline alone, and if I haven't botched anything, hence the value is 2.00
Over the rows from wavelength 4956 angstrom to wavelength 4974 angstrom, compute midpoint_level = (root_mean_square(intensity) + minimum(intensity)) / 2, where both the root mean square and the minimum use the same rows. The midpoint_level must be 10.3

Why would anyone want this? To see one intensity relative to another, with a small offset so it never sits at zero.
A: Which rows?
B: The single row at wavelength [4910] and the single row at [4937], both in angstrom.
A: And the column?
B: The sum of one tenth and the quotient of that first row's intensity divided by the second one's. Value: 1.07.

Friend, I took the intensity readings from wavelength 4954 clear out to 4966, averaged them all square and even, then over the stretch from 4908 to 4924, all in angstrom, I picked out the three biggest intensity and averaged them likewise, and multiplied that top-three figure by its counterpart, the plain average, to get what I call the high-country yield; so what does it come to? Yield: 107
